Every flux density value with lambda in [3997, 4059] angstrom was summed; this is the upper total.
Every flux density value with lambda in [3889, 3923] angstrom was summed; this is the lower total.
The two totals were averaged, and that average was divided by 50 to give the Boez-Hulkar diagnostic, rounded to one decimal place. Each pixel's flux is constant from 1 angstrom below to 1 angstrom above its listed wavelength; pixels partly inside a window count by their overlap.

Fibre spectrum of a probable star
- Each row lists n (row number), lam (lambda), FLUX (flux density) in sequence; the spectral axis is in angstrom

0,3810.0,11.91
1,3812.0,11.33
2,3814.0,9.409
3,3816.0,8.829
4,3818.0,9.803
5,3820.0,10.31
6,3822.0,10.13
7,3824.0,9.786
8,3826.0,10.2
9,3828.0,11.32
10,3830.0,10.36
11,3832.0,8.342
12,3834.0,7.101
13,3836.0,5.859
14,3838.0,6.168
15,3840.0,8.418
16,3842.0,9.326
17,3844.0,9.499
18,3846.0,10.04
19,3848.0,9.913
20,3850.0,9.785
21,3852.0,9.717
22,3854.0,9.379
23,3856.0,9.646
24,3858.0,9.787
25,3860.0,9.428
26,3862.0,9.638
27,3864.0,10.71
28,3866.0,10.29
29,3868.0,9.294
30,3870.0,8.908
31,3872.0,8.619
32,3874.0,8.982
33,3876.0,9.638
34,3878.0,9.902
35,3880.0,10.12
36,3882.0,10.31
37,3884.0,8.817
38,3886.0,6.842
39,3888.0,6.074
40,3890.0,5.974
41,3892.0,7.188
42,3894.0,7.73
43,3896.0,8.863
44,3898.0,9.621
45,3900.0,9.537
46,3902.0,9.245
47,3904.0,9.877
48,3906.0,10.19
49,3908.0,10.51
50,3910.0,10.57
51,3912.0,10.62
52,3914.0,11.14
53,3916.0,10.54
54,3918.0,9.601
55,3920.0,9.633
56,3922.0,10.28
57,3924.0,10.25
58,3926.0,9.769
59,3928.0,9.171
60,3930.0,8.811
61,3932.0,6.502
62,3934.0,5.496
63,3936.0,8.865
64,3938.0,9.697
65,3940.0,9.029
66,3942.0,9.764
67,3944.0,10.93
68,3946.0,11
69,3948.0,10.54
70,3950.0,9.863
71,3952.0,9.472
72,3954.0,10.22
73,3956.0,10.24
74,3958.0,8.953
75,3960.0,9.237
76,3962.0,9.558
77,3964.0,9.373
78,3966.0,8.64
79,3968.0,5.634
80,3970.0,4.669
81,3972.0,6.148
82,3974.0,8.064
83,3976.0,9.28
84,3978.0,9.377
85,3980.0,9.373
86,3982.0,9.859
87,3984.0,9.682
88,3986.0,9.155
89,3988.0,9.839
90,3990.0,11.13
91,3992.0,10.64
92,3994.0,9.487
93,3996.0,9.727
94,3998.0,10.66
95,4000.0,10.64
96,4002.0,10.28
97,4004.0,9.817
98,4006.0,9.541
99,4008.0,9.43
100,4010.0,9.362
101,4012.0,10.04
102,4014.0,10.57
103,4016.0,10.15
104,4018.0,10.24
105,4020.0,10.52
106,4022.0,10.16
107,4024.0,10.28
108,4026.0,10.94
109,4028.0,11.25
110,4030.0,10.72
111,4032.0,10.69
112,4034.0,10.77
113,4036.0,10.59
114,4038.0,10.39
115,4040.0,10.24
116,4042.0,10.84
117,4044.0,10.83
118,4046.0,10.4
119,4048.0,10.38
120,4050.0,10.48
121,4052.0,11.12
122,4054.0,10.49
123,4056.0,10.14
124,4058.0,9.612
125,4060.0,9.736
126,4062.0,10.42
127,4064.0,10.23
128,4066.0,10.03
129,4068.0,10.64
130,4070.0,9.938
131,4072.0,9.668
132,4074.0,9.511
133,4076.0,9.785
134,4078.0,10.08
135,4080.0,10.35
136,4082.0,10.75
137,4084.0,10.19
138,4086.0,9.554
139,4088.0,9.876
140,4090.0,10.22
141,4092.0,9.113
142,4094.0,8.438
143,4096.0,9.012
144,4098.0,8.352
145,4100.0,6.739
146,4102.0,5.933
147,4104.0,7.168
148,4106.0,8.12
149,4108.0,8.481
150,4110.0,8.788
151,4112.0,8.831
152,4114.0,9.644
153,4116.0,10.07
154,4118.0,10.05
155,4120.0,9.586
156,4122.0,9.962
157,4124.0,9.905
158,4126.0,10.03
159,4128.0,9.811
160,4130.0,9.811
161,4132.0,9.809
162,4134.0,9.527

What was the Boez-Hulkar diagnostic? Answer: 4.8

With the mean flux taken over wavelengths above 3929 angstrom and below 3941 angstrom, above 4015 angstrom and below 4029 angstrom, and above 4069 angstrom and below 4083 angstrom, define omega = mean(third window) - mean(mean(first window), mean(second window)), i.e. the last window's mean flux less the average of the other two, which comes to 0.73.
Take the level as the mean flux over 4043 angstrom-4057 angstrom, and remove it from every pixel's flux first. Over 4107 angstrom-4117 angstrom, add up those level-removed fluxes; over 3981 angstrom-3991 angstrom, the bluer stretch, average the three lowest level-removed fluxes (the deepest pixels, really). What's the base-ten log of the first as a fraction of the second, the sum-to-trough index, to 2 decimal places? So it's 0.85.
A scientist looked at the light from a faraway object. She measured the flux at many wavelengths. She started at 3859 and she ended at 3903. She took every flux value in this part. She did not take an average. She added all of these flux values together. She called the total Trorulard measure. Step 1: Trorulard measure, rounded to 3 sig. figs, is 196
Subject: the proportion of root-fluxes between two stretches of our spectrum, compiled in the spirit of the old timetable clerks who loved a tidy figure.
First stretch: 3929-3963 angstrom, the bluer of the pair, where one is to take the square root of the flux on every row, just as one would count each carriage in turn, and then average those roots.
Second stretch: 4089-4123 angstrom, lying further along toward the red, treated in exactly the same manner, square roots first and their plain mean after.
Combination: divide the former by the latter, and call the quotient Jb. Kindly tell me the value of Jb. 1.031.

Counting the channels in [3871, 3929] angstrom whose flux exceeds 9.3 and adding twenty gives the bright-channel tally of 38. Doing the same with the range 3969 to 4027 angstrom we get 44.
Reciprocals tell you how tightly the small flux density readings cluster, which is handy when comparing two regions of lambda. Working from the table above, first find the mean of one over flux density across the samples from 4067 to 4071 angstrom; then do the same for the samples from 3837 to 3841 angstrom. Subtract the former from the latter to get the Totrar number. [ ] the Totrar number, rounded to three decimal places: 0.043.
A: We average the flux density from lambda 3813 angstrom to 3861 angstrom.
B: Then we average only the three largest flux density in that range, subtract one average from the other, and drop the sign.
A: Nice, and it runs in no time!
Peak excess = 1.4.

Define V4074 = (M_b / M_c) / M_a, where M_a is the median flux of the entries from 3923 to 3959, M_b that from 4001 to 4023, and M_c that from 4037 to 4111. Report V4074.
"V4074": 0.104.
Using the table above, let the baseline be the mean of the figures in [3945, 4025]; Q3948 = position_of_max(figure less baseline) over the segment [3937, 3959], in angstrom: 3946.0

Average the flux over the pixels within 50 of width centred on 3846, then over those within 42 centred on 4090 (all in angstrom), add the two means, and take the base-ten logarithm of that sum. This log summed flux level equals 1.26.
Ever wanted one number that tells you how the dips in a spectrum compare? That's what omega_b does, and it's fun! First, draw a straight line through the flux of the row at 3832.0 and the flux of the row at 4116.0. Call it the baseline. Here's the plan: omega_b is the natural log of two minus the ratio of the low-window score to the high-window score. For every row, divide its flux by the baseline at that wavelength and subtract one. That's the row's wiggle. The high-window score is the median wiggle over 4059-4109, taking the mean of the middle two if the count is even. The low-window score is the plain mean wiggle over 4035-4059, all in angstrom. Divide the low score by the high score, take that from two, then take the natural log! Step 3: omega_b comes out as 3.1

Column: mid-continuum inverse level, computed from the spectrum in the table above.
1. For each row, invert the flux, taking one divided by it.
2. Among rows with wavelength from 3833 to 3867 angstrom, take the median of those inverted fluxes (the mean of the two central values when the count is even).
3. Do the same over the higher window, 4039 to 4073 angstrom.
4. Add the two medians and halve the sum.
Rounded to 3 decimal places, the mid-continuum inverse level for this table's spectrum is 0.100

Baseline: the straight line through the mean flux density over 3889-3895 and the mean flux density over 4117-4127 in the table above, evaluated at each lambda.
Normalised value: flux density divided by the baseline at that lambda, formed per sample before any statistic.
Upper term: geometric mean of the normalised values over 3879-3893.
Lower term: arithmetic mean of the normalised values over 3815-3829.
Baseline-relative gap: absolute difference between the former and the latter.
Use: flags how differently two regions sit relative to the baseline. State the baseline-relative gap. 0.53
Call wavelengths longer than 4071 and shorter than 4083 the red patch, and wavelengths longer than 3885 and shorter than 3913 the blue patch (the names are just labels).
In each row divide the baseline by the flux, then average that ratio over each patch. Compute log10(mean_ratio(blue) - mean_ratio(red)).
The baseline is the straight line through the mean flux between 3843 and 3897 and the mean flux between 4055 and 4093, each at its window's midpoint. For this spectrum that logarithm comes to -1.04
